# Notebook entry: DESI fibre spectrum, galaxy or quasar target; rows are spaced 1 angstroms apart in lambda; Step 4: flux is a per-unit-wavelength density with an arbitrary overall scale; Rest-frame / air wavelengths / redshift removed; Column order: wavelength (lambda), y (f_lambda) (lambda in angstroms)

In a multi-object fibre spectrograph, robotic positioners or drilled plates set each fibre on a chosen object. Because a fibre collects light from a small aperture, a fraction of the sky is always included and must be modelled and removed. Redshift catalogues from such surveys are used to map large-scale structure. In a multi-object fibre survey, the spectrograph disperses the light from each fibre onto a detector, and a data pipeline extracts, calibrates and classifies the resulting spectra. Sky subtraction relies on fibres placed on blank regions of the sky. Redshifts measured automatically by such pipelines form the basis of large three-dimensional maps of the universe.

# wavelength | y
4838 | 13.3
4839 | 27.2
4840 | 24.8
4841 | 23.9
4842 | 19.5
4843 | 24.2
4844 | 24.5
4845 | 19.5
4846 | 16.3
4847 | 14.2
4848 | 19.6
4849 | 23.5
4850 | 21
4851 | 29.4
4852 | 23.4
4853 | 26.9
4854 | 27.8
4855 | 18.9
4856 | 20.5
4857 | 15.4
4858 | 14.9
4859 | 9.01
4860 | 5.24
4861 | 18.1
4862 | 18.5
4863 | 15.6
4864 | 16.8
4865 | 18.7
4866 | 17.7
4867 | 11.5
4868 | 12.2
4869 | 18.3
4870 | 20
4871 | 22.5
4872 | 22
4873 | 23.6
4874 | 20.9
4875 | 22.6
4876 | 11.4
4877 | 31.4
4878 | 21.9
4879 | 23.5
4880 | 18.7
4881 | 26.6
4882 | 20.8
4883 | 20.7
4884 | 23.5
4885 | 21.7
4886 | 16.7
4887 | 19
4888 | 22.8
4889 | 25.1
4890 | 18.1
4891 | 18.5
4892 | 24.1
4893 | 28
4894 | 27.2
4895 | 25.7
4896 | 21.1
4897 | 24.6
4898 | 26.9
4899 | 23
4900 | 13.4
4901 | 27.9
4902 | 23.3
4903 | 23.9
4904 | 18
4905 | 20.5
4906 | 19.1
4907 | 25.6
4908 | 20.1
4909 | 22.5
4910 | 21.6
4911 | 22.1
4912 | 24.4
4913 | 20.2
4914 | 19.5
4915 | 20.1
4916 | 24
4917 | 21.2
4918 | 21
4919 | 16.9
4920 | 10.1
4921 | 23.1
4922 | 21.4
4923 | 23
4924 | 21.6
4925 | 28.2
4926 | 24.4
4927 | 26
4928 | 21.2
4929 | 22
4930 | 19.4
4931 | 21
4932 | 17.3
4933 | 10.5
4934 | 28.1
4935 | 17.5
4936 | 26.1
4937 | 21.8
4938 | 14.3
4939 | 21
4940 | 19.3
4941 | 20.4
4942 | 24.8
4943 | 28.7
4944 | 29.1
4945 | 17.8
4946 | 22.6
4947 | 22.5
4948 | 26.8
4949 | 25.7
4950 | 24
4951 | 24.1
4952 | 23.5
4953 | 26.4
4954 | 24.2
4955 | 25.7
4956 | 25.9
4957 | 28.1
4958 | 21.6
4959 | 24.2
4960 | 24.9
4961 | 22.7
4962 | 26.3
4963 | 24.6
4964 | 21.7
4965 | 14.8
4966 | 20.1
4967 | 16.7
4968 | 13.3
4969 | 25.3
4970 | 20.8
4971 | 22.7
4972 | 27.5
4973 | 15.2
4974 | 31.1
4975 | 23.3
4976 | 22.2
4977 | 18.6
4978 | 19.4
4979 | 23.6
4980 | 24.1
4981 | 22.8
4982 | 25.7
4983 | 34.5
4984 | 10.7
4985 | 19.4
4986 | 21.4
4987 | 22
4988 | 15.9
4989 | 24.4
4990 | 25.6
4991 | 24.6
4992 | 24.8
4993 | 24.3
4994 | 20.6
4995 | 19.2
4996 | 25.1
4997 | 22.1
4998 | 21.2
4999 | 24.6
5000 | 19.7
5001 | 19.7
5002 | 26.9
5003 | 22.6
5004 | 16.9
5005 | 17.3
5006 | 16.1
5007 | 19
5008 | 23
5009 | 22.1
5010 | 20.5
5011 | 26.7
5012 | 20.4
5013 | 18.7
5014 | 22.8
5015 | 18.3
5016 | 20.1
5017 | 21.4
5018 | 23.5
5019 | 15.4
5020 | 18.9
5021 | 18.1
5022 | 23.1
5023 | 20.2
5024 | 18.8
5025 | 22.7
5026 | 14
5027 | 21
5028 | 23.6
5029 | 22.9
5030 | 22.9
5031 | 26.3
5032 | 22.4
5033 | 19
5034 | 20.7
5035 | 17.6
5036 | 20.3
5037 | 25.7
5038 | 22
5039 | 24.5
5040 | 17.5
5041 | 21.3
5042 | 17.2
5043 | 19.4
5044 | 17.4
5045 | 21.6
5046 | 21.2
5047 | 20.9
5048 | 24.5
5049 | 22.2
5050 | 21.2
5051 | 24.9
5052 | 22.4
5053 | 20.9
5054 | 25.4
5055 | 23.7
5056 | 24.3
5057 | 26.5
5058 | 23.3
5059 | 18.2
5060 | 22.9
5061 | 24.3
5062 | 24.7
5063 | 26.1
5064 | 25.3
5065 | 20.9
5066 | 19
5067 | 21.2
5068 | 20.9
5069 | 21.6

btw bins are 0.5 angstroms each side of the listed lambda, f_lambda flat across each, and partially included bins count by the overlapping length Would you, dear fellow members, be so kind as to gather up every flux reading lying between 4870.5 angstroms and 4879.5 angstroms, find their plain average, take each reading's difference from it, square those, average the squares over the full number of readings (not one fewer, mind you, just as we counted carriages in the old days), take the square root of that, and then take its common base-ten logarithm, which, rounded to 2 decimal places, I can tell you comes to 0.68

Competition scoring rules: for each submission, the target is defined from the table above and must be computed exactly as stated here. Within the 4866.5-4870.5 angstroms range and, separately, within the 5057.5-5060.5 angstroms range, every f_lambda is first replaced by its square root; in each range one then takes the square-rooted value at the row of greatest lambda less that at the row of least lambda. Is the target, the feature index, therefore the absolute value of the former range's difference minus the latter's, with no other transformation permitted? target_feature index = 1.12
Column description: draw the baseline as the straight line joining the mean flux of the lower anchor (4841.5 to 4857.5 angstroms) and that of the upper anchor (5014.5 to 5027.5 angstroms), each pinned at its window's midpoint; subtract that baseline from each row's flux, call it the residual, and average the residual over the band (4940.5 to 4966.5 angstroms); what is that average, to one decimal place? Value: 3.5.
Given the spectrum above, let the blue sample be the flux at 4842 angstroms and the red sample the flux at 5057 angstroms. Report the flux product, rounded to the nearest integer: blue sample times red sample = 517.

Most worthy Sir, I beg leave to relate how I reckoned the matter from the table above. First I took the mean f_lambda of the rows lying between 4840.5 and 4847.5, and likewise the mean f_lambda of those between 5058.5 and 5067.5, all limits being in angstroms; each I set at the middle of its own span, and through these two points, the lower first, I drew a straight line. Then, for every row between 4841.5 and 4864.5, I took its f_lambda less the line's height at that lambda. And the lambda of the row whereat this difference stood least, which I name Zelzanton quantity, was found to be 4860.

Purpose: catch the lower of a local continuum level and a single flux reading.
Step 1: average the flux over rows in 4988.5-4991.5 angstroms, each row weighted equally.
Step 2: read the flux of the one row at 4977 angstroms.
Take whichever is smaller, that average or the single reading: 18.6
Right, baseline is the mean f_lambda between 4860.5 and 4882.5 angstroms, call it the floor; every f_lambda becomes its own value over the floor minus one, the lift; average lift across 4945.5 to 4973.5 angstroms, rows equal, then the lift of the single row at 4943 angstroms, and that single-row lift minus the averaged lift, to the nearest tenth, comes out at 0.3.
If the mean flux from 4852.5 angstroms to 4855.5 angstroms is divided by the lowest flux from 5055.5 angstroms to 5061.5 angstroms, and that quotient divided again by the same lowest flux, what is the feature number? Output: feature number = 0.07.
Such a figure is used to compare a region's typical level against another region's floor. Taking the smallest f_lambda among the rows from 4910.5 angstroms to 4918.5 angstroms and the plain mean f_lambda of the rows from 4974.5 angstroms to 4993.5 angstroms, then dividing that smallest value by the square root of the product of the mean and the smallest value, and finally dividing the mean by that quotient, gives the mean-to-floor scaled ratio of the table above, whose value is 24.2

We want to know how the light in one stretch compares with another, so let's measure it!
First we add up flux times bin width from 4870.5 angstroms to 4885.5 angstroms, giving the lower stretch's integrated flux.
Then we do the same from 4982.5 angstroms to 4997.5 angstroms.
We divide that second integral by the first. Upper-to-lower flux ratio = 1.01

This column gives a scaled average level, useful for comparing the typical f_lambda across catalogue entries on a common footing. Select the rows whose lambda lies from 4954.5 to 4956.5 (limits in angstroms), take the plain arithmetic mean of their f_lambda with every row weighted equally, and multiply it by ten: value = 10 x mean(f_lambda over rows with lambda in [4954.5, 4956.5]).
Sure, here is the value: 258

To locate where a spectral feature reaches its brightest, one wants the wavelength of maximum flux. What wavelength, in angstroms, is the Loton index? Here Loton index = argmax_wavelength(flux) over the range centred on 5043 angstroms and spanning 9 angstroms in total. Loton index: 5039 angstroms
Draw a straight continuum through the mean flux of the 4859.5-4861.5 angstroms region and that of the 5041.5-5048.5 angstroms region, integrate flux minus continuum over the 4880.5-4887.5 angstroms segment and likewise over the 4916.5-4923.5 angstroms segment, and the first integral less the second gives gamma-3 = 24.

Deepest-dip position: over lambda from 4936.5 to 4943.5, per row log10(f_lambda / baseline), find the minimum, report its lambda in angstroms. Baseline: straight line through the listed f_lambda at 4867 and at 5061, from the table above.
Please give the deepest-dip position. 4938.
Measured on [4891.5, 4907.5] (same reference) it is 4900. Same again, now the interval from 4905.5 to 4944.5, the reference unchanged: 4933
